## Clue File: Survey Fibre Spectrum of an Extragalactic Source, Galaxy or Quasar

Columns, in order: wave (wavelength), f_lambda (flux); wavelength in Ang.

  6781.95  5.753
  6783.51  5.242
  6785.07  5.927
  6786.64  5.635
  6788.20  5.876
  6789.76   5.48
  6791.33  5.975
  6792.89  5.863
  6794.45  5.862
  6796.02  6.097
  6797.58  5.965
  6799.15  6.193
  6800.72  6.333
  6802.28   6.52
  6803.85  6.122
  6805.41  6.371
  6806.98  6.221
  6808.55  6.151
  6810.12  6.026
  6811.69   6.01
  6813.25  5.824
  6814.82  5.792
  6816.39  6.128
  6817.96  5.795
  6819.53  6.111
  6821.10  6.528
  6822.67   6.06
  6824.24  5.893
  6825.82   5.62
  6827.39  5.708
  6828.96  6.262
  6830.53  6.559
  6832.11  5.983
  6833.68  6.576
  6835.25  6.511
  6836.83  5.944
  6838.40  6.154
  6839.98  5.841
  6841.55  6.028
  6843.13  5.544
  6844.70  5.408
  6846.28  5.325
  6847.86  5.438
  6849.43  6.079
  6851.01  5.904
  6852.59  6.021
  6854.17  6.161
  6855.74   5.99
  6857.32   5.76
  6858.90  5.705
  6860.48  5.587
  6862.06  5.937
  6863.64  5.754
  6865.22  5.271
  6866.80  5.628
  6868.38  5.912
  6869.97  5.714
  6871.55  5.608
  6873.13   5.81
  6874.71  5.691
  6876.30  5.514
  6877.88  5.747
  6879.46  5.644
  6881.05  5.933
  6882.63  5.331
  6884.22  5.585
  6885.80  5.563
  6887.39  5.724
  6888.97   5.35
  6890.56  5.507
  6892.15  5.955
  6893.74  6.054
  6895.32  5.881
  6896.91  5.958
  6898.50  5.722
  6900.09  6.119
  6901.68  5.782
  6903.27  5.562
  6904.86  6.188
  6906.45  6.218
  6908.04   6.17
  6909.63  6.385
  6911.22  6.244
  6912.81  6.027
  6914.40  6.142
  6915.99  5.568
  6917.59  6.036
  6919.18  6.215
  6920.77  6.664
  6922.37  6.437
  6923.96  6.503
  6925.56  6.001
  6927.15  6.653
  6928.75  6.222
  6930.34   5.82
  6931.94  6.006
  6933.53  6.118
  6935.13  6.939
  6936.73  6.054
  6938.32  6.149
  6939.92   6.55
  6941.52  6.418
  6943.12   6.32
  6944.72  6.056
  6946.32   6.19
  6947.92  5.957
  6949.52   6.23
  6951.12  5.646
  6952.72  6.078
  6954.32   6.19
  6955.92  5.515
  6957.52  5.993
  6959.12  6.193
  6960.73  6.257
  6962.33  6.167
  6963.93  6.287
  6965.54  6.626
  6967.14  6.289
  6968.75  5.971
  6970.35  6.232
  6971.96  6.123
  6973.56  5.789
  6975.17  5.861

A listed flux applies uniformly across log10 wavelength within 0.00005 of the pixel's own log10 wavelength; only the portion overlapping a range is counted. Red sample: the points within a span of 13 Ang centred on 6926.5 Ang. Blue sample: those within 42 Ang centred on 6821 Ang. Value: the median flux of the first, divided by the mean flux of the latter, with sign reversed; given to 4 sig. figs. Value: -1.035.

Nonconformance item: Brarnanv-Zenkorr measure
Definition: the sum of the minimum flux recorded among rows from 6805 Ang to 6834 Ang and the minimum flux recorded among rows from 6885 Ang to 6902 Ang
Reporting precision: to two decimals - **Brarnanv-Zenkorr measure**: 10.97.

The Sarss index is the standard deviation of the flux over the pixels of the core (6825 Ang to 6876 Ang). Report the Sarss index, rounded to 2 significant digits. 0.33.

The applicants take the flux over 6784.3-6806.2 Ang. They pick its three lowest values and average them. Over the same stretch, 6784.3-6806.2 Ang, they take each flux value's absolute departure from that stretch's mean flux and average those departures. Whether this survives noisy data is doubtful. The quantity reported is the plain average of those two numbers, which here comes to 2.94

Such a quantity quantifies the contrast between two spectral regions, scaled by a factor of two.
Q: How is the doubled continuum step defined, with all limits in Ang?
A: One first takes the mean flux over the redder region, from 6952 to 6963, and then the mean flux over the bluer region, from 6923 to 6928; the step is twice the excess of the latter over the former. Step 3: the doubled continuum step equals 0.66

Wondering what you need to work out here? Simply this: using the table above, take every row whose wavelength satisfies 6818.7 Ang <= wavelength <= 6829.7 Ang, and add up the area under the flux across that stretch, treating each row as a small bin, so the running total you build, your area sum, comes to 66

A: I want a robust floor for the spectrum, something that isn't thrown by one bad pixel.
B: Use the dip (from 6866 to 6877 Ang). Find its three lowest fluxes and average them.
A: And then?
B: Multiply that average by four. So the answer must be 22.3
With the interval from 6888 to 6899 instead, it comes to 22.1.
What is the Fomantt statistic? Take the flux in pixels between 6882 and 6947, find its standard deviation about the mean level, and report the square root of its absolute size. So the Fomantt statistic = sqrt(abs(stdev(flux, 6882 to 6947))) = 0.60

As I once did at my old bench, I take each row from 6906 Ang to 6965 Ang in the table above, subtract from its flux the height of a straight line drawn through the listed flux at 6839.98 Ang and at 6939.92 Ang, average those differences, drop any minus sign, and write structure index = 0.3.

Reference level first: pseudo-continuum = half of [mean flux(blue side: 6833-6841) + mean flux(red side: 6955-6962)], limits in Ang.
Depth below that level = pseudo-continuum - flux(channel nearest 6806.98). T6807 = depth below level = -0.12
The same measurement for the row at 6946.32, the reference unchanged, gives -0.09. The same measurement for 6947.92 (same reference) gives 0.14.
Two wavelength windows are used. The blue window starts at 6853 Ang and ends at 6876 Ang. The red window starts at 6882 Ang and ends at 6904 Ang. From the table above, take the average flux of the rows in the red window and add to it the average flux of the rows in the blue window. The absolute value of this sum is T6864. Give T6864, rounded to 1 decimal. 11.5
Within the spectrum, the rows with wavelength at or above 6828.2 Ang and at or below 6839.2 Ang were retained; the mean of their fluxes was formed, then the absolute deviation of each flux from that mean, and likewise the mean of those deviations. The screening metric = 0.227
